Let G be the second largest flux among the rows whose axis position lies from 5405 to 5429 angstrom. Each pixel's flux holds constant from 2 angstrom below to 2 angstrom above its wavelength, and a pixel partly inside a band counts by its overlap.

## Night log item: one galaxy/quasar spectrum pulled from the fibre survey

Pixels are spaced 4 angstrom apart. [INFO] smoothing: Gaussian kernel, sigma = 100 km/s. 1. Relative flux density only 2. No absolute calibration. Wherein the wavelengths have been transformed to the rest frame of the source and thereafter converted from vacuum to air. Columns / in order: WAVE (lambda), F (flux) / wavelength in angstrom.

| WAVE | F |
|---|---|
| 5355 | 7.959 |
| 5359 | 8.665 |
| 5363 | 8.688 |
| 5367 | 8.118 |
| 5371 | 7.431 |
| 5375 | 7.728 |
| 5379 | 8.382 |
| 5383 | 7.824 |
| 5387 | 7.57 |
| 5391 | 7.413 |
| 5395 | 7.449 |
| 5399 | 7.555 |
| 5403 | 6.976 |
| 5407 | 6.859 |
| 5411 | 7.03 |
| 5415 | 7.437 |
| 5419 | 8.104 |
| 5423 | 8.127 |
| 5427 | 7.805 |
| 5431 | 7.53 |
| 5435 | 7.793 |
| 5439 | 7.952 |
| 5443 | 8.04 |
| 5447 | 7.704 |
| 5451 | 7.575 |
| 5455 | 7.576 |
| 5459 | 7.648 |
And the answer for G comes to 8.104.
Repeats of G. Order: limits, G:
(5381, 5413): 7.57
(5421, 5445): 8.04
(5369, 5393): 7.824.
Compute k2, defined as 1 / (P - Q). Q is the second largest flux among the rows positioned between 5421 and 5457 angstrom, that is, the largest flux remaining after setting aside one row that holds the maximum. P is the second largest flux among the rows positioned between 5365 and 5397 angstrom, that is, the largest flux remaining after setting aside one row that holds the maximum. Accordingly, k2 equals 13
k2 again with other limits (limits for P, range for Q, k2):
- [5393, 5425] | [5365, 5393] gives -71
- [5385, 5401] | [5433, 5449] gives -3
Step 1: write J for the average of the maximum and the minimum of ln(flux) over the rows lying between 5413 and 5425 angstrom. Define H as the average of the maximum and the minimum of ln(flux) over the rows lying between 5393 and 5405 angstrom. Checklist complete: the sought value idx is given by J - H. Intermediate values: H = 1.98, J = 2.05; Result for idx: 0.07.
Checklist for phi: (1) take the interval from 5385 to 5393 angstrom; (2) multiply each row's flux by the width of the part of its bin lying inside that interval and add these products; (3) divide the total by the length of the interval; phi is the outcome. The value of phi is 7.49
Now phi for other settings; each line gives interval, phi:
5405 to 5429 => 7.56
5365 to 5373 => 7.77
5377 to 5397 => 7.73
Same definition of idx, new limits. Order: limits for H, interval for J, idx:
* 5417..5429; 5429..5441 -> -0.03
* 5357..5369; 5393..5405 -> -0.15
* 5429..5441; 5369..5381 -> 0.02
